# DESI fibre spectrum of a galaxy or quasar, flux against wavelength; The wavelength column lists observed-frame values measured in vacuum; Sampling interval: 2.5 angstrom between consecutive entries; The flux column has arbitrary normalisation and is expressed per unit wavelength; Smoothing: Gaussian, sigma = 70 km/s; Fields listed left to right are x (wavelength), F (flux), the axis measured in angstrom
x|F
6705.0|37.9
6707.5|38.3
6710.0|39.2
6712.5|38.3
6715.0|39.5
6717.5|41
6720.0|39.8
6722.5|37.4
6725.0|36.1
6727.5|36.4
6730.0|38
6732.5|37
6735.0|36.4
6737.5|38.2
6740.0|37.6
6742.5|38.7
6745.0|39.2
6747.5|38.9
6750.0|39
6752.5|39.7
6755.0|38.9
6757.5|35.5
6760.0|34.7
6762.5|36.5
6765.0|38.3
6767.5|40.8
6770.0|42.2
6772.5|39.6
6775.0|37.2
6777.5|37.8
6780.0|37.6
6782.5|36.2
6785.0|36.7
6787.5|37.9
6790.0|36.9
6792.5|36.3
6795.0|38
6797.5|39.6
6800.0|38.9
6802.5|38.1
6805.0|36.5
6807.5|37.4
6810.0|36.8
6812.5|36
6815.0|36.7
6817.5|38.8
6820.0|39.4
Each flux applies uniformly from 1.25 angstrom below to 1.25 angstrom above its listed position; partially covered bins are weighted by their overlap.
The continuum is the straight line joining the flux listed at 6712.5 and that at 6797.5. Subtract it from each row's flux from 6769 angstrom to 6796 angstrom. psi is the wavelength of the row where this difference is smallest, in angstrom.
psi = 6792.5 angstrom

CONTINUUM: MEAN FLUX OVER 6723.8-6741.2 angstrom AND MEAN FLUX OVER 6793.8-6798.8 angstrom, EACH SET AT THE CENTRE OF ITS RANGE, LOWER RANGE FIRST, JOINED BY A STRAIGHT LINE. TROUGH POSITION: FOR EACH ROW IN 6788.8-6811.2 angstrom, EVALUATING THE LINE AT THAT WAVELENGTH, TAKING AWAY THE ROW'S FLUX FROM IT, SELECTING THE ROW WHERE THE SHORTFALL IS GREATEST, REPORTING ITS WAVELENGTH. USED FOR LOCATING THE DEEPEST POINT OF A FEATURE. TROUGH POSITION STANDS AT 6805.0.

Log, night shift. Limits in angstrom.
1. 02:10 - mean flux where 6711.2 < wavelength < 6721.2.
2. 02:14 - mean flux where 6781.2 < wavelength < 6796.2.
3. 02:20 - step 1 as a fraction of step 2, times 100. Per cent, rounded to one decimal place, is 107.2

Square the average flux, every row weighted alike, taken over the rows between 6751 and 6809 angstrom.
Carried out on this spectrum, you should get 1435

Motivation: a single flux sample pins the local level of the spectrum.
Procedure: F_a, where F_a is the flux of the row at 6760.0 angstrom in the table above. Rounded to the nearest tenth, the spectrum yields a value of 34.7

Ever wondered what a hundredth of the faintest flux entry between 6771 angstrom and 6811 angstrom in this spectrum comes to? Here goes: 0.362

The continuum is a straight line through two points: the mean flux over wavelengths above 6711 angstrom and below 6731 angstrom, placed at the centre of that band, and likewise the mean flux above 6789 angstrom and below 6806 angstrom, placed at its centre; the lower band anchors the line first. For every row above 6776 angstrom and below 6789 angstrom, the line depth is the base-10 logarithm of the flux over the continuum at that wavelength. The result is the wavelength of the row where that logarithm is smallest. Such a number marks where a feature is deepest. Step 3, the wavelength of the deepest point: 6782.5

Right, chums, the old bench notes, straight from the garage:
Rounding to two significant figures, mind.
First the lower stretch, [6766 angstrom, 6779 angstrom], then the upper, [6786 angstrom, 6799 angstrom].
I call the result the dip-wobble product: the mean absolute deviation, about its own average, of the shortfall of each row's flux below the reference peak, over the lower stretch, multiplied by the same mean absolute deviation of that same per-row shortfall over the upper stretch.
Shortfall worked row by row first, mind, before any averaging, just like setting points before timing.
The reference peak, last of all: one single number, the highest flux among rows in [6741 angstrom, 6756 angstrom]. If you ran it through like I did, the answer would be 1.5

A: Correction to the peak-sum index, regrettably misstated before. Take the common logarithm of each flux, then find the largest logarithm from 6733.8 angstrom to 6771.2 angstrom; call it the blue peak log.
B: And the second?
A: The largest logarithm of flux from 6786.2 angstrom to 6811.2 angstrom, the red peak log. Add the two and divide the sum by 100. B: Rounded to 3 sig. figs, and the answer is 0.0322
